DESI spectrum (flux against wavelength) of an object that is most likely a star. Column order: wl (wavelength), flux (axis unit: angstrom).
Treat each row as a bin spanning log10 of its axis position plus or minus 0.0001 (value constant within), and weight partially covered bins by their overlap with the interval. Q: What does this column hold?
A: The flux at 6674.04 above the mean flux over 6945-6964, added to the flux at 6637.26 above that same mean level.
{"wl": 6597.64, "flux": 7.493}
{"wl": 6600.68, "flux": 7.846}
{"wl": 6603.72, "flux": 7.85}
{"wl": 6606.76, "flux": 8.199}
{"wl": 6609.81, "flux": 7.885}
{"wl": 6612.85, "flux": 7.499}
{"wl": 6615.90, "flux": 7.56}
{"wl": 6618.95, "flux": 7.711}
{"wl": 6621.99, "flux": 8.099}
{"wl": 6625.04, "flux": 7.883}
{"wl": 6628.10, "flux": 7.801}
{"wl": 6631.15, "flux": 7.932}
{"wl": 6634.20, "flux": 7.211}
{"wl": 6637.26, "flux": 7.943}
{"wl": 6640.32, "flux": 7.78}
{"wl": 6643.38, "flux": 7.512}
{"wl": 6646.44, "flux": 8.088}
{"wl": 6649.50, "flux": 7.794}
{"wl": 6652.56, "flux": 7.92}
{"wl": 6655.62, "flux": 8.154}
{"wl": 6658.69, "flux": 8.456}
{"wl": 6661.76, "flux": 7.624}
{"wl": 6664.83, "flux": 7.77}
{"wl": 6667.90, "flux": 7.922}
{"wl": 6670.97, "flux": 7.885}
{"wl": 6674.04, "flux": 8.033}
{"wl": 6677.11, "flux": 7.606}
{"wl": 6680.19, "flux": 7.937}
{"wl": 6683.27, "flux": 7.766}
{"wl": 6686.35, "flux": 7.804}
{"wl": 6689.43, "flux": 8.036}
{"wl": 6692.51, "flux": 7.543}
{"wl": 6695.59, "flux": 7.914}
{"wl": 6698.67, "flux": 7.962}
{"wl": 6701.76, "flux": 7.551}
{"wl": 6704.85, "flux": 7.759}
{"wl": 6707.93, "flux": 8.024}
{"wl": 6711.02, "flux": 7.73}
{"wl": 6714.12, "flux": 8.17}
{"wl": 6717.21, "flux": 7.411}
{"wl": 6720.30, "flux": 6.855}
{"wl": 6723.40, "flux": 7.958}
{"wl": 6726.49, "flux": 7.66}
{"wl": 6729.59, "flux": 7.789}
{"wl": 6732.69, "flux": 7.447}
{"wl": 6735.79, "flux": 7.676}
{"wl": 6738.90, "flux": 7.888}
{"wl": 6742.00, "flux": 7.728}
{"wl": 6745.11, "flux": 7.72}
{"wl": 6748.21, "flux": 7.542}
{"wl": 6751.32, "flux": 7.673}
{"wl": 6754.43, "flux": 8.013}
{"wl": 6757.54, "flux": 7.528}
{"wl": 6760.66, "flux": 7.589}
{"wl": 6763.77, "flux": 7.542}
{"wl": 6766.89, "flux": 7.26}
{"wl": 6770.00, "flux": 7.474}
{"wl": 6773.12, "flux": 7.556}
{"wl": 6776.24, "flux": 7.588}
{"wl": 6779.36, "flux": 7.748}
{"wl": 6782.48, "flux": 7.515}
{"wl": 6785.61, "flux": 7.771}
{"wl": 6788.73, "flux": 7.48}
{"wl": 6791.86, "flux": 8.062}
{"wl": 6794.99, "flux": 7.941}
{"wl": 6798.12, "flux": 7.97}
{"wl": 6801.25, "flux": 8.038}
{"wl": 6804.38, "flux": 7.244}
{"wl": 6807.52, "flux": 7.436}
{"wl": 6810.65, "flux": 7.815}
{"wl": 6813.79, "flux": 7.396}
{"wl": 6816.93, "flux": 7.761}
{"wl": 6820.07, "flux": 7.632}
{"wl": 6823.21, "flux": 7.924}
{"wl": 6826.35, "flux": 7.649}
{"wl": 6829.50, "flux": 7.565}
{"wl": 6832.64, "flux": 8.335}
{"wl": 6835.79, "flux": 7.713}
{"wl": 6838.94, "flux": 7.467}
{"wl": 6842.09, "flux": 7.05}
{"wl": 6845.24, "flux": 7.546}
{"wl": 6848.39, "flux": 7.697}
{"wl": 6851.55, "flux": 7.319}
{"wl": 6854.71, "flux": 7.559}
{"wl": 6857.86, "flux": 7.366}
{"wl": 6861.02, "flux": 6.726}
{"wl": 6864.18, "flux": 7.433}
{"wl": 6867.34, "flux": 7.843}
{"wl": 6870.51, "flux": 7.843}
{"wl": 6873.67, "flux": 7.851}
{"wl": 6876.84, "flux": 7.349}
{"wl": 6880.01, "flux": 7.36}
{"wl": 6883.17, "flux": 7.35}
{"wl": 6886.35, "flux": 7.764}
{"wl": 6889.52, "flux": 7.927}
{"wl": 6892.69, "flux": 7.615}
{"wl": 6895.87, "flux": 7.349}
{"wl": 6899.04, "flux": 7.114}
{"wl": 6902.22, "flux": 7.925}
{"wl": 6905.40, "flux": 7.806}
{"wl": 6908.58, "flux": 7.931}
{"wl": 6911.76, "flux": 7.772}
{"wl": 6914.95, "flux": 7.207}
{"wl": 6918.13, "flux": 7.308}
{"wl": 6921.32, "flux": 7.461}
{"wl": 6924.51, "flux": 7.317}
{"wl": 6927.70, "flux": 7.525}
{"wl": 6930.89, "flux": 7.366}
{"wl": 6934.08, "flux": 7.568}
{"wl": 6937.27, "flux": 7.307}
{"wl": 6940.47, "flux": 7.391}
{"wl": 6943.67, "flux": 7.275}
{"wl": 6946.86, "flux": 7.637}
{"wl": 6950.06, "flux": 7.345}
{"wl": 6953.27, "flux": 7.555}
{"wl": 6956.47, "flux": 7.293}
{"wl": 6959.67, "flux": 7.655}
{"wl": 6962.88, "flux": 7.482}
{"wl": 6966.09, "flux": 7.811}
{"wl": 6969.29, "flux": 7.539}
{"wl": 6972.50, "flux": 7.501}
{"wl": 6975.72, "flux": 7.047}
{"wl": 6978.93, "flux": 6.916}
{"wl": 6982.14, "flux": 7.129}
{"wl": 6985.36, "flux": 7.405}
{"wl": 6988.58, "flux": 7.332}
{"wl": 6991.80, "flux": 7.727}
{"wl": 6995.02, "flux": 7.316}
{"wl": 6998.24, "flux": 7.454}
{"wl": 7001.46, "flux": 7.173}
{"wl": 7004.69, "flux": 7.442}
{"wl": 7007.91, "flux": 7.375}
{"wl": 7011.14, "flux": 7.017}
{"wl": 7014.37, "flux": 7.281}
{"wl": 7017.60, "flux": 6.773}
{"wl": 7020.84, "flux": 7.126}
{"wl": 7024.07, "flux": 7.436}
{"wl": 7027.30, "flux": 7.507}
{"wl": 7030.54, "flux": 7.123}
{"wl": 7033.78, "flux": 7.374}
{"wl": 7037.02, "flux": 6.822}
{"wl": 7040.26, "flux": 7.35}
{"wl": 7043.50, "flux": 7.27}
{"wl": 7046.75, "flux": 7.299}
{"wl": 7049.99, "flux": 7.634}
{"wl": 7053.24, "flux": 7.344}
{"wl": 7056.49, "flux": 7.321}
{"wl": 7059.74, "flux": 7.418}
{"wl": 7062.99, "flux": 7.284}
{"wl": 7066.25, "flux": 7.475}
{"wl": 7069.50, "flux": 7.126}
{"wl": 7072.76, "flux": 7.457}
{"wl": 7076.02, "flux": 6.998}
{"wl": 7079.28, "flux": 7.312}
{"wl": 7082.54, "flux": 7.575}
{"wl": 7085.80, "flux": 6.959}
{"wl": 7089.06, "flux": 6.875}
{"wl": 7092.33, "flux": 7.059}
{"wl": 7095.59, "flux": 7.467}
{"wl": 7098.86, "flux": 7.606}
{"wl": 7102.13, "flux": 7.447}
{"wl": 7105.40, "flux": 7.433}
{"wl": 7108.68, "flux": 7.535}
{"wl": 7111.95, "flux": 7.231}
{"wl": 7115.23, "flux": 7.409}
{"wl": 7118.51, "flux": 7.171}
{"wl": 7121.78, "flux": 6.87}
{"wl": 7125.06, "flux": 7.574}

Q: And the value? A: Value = 1.0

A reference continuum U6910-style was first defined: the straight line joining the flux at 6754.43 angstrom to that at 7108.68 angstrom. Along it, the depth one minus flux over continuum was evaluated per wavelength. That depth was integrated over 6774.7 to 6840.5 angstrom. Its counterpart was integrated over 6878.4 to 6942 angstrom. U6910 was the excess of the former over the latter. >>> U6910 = 0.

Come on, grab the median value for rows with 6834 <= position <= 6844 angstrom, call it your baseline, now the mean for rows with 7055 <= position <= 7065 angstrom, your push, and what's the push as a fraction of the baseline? 0.98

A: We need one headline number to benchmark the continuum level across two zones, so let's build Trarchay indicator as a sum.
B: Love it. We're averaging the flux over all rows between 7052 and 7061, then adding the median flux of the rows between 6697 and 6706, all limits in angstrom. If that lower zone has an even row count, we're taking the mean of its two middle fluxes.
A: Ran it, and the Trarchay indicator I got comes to 15.1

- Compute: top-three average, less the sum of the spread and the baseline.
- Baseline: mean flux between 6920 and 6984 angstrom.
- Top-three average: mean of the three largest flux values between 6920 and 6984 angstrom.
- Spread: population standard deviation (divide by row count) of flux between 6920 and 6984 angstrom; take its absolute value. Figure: 0.086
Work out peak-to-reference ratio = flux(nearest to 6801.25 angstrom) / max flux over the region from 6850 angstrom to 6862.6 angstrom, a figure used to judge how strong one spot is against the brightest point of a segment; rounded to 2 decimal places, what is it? 1.06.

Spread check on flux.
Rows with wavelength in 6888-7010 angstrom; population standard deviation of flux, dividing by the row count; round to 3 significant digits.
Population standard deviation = 0.243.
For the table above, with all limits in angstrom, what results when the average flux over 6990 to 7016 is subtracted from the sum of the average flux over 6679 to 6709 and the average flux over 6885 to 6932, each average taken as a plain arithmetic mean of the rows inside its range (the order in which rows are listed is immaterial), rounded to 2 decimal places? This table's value 8.04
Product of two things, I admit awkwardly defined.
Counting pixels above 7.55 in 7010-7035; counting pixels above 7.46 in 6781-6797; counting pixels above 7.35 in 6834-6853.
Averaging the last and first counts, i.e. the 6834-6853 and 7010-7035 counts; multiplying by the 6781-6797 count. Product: 10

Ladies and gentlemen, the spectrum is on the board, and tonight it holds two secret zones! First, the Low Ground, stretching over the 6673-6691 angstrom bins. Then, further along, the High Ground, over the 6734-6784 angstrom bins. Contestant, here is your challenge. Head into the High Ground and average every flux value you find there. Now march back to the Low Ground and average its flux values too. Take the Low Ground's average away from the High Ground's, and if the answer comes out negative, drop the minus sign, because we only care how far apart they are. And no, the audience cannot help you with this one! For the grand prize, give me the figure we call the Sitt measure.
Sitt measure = 0.2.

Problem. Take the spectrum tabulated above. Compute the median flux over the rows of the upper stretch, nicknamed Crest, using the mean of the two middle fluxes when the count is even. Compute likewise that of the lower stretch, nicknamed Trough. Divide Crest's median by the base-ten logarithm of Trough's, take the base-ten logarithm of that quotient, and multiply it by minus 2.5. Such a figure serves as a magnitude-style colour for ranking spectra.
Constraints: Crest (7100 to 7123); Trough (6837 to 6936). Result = -2.32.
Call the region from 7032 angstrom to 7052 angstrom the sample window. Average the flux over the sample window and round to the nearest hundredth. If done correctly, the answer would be 7.29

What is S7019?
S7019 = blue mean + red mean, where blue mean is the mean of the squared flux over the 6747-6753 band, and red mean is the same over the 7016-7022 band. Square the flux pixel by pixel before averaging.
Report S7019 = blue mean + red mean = 106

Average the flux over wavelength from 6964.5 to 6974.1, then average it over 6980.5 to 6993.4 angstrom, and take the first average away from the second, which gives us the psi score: -0.2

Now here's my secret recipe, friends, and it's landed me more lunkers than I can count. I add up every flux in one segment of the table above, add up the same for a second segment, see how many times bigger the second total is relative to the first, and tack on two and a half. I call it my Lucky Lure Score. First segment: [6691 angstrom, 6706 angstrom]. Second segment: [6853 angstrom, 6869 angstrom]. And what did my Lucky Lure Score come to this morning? 3.45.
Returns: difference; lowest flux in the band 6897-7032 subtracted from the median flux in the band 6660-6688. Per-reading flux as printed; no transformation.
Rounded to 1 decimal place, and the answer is 1.0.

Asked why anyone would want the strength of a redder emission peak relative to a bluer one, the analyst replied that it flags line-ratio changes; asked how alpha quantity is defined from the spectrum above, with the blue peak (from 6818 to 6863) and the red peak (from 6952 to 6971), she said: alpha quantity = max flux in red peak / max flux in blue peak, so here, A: 0.94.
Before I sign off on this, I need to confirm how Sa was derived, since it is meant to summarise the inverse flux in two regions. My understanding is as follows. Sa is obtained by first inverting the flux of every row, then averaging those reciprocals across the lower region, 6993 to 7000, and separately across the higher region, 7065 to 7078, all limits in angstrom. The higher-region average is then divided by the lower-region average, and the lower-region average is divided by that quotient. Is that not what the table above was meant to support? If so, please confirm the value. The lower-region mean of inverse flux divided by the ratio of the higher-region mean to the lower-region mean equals 0.133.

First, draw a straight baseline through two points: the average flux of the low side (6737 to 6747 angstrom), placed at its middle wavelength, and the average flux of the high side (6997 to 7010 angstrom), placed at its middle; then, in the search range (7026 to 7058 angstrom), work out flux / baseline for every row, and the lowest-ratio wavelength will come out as 7037.02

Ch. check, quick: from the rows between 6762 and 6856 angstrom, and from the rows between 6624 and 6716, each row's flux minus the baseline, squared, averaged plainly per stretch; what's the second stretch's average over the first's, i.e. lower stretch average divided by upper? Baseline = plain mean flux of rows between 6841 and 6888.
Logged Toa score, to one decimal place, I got 2.0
